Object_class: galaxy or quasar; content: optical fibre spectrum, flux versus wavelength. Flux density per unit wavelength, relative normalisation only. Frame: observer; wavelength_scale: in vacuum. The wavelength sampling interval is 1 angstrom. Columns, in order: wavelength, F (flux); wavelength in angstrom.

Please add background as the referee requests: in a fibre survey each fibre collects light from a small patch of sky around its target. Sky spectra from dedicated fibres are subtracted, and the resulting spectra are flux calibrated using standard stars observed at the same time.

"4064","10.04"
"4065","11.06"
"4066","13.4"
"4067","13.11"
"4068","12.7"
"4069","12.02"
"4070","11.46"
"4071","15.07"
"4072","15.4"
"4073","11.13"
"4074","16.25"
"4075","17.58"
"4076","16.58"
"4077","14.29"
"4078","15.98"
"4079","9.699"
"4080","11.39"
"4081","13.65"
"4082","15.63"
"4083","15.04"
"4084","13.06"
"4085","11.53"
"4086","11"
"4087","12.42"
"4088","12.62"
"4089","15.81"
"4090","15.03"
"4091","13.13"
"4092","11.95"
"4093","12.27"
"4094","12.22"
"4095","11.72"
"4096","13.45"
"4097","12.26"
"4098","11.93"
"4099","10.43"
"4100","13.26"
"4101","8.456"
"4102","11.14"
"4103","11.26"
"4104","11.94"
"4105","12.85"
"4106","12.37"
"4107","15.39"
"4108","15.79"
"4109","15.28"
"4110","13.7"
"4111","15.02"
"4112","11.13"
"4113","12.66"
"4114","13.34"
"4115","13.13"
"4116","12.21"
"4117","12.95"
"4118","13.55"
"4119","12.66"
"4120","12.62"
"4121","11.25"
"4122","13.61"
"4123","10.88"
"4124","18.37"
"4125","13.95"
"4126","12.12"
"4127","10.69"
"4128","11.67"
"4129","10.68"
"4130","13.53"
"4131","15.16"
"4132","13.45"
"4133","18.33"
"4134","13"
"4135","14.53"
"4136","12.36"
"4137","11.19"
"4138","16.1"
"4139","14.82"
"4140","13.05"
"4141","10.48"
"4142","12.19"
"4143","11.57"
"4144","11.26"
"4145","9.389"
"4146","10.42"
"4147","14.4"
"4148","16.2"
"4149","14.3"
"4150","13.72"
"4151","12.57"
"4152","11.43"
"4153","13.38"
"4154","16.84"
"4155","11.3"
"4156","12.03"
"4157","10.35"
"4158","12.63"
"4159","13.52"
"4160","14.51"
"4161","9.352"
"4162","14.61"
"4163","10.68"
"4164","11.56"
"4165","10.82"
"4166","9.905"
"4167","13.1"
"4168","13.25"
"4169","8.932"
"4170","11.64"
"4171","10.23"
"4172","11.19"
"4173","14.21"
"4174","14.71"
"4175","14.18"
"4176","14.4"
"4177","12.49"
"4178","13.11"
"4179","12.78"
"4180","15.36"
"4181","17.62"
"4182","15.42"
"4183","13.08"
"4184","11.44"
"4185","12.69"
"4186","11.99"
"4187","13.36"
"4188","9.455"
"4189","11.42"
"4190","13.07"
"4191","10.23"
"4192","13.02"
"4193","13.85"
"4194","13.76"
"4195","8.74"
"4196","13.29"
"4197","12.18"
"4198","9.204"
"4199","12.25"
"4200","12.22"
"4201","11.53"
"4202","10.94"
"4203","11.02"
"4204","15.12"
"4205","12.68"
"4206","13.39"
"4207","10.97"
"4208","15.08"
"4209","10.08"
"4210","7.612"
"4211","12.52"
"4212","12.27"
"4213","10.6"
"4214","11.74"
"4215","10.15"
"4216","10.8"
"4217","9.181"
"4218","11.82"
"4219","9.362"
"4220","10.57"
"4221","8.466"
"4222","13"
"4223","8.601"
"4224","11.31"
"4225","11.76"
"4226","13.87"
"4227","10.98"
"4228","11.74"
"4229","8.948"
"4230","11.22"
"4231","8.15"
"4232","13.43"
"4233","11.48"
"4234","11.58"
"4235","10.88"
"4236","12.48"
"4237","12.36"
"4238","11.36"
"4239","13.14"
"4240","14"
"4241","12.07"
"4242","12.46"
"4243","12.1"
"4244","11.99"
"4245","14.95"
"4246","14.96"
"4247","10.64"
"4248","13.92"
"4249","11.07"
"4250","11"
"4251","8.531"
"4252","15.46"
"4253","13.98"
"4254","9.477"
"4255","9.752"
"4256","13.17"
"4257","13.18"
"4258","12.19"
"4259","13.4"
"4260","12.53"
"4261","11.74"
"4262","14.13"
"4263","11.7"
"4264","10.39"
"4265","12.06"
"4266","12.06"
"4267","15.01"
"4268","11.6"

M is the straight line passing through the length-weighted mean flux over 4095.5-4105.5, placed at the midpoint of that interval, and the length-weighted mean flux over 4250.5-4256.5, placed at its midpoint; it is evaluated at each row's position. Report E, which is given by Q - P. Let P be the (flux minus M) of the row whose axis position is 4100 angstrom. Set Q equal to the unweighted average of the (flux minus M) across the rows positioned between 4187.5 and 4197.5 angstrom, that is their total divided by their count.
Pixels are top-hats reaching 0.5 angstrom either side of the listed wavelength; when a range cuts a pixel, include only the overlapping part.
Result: -1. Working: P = 2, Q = 0.2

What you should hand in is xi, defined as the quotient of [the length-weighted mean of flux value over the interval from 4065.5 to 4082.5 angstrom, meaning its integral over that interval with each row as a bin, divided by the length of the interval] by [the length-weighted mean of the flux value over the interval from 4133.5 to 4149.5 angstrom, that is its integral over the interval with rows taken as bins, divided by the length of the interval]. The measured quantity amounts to 1.08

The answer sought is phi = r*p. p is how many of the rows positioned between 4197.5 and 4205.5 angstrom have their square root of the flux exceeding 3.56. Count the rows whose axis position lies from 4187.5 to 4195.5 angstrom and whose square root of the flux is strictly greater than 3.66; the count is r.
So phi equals 4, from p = 2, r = 2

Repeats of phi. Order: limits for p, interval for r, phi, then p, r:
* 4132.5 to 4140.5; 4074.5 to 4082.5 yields 36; 6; 6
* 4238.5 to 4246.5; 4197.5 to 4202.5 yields 0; 4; 0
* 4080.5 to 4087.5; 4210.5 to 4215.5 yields 0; 4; 0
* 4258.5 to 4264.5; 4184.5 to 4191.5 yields 0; 2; 0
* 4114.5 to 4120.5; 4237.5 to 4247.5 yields 9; 3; 3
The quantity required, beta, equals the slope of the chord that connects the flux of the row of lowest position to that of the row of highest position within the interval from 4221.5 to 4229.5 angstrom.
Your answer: -0.58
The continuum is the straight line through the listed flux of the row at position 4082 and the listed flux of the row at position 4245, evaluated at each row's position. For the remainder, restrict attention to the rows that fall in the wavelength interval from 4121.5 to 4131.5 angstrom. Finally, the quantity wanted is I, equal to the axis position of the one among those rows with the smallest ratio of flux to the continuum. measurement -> 4129 angstrom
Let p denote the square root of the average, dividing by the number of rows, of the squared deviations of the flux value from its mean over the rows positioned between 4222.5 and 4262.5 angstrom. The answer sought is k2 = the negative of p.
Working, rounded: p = 1.8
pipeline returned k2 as -1.77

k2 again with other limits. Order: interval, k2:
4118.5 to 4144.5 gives -2.11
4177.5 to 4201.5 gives -1.96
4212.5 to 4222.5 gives -1.30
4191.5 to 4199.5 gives -1.86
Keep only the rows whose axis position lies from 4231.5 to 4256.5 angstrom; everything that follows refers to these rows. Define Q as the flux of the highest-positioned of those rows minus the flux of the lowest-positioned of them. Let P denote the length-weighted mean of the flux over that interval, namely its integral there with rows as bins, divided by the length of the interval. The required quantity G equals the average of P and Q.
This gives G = 5.99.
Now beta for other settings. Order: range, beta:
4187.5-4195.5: -0.10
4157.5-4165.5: -0.26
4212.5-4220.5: 0.00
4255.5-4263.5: -0.21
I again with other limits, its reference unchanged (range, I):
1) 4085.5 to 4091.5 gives 4086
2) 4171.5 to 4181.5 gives 4172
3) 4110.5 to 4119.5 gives 4112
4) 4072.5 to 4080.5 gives 4079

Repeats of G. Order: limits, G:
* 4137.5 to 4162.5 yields 5.66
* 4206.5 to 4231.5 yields 4.01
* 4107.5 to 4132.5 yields 5.42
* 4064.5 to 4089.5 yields 9.13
